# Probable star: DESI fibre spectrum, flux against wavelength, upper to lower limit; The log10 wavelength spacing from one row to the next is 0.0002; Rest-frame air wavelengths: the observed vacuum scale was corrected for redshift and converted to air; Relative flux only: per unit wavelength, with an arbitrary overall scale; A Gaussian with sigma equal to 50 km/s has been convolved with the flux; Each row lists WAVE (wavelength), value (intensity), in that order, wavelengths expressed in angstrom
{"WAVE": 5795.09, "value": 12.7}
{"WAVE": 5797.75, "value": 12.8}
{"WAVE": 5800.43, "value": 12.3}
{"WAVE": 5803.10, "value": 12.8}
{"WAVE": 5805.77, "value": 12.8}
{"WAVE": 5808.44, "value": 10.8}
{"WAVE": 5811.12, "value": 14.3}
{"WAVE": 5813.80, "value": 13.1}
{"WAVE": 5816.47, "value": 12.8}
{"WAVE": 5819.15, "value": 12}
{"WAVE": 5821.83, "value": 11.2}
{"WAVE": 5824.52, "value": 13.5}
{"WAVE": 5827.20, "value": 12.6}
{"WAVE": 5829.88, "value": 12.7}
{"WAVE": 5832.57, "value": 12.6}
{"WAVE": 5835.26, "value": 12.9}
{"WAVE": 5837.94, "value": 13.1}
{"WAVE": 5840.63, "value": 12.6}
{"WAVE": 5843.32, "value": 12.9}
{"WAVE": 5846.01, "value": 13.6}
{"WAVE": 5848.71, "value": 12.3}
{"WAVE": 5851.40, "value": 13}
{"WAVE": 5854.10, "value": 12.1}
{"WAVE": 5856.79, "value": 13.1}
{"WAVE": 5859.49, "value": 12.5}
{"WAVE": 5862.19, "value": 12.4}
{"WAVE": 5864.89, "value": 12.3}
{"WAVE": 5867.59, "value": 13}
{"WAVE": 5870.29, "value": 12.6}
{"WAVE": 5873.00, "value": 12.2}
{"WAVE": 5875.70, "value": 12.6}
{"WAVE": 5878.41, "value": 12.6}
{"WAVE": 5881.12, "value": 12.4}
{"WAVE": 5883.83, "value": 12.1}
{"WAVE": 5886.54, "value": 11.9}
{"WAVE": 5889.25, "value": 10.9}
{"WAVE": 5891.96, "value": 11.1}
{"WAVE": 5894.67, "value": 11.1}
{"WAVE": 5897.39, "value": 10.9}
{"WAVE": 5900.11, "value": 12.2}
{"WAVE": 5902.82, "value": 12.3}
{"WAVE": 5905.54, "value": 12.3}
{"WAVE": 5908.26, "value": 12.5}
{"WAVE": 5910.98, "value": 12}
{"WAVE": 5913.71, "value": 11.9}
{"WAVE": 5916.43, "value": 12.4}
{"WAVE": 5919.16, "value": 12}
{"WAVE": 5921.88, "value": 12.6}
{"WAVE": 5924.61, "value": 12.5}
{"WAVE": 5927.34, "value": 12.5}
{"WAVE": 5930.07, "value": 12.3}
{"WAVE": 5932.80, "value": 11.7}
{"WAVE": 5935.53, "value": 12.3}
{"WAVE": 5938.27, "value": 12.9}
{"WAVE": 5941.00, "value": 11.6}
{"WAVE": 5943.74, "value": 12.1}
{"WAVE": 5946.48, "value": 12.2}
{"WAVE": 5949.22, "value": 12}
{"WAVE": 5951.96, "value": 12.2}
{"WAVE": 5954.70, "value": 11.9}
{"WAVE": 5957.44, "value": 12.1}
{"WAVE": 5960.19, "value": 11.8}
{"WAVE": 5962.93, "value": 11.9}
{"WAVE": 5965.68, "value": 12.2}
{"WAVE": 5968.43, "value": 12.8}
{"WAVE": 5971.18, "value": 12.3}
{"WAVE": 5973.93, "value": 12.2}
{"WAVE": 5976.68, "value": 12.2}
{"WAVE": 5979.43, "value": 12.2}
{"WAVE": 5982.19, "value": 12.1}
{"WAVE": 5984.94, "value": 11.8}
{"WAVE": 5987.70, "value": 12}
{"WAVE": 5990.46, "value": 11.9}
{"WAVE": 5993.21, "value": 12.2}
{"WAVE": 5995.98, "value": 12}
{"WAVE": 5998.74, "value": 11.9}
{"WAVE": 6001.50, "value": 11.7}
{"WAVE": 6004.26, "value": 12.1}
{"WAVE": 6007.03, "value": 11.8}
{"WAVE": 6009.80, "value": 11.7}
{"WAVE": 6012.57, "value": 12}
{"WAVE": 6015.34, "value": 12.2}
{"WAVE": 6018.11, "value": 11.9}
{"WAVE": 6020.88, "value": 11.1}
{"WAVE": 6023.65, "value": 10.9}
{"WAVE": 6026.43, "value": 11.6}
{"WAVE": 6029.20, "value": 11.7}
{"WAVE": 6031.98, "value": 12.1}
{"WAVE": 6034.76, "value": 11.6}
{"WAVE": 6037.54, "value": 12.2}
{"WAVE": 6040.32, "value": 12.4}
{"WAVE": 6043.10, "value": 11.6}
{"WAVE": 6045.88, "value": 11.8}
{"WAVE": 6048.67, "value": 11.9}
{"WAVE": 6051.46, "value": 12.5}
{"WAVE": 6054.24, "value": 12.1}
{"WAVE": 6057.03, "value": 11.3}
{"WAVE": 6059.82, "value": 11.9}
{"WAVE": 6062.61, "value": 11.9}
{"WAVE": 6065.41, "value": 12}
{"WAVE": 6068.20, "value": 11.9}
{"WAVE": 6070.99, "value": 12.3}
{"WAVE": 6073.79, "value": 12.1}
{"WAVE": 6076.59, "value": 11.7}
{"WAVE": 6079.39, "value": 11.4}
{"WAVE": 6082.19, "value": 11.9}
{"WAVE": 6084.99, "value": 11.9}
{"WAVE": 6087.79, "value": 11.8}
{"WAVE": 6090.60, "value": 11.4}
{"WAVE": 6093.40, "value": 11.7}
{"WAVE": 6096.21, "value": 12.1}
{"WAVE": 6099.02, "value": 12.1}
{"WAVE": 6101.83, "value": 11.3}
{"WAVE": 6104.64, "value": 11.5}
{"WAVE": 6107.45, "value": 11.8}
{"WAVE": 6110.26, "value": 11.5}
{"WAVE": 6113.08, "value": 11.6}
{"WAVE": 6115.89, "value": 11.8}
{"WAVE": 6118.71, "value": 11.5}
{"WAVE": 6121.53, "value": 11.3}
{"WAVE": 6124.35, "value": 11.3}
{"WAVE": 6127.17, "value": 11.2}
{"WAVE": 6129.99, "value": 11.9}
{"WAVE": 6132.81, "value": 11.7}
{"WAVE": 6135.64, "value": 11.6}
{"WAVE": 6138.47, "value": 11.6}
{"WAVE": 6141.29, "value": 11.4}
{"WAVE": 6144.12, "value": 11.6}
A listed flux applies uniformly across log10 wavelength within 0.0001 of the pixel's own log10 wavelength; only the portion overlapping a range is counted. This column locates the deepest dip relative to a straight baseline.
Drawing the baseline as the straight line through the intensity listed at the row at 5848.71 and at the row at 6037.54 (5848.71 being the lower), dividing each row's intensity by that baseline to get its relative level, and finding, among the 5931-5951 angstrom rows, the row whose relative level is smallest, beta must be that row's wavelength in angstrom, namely 5941.00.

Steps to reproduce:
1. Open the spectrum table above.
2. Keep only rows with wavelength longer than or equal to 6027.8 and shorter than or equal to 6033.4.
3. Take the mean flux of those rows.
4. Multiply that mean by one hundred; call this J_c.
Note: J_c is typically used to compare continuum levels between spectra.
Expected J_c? 1190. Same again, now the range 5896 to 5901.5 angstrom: 1155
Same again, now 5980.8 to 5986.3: 1195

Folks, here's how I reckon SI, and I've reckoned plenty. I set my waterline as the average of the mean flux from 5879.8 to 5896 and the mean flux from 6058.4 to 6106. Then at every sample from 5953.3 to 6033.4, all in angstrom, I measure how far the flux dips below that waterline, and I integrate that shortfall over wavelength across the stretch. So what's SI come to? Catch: -19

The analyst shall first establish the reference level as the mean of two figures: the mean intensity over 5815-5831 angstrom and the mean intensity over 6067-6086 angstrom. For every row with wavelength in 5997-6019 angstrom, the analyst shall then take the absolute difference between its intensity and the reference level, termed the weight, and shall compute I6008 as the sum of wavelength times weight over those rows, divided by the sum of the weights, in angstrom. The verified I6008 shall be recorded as 6007.2 angstrom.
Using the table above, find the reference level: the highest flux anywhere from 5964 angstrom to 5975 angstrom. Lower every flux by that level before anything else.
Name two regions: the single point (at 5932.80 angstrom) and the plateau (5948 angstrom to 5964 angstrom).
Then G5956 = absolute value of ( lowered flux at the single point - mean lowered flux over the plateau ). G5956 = 0.3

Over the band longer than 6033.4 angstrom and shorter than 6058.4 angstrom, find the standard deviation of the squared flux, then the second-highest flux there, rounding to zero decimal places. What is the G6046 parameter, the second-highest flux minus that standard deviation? 3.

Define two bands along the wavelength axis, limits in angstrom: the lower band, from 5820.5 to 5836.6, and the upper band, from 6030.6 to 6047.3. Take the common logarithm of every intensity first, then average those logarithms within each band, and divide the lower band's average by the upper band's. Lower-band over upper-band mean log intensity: 1.02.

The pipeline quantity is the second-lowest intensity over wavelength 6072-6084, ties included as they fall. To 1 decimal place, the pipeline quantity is 11.7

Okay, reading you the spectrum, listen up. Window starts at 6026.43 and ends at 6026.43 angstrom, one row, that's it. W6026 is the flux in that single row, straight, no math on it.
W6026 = 11.6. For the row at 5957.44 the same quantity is 12.1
